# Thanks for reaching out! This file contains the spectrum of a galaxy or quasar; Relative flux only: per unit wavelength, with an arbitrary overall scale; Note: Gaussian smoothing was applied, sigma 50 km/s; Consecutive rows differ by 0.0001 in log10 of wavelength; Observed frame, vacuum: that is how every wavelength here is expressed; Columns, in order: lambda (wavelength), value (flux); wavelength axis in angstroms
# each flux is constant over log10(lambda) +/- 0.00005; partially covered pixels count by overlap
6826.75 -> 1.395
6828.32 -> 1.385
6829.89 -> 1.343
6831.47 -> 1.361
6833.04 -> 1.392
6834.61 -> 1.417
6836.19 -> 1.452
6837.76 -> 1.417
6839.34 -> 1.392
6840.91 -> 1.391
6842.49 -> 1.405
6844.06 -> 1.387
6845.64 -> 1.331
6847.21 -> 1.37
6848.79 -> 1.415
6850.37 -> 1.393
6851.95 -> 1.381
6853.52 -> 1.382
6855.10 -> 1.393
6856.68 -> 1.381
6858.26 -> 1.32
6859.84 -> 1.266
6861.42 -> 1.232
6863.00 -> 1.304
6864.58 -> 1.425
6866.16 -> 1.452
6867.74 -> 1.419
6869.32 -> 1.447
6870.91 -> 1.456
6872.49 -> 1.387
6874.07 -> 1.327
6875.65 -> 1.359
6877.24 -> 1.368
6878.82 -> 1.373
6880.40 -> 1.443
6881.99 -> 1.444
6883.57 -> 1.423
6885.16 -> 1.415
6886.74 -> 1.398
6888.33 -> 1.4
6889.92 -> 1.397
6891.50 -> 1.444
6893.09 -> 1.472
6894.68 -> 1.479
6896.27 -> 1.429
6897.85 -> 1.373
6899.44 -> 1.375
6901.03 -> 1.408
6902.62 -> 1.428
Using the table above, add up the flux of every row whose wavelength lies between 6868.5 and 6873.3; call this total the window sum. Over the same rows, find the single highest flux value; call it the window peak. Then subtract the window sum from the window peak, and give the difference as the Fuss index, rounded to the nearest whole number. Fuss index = -3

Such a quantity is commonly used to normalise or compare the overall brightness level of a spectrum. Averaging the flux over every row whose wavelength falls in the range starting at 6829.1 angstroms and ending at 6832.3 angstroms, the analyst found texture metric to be 1.35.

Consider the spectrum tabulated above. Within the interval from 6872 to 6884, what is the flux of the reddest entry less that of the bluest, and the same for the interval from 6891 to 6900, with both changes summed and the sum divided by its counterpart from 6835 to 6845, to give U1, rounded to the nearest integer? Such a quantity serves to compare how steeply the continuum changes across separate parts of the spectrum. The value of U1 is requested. 1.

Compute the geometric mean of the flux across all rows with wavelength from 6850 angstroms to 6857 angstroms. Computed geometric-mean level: 1.39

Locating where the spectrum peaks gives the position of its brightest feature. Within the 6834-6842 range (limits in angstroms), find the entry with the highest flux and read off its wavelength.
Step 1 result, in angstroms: 6836.19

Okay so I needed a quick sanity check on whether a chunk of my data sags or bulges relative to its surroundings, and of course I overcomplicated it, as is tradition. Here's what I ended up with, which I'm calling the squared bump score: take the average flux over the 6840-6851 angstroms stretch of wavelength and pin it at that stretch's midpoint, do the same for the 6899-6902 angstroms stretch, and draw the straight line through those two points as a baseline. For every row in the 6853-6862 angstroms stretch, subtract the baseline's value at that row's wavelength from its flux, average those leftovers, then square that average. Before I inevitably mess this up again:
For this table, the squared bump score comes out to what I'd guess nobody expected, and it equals 0.0033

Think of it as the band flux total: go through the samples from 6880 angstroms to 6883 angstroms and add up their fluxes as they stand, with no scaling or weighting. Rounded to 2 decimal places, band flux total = 2.89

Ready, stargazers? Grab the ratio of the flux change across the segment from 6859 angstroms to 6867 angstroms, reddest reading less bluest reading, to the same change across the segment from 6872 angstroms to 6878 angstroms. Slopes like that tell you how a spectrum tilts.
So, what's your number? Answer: -10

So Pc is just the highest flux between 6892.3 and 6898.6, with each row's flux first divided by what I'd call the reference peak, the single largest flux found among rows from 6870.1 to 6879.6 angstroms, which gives 1.02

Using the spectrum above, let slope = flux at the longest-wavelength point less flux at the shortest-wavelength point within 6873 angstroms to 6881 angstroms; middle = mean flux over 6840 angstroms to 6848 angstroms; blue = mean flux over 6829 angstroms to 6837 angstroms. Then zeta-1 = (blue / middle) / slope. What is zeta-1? 8.7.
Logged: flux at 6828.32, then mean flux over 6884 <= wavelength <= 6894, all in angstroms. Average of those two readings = 1.403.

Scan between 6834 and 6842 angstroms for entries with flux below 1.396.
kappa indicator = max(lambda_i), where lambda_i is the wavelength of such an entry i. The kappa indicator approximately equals 6840.91 angstroms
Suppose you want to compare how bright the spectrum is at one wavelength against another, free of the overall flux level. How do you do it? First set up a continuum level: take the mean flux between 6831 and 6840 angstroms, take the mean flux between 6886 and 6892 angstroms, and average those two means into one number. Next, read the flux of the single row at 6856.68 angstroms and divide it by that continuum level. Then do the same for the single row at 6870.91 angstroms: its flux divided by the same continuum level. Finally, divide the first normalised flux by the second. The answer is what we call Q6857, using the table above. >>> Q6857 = 0.95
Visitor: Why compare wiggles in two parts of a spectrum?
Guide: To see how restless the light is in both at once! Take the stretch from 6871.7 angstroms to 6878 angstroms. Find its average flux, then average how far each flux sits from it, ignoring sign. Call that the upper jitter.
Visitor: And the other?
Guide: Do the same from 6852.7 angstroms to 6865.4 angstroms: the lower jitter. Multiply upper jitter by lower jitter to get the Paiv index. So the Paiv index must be 0.0010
